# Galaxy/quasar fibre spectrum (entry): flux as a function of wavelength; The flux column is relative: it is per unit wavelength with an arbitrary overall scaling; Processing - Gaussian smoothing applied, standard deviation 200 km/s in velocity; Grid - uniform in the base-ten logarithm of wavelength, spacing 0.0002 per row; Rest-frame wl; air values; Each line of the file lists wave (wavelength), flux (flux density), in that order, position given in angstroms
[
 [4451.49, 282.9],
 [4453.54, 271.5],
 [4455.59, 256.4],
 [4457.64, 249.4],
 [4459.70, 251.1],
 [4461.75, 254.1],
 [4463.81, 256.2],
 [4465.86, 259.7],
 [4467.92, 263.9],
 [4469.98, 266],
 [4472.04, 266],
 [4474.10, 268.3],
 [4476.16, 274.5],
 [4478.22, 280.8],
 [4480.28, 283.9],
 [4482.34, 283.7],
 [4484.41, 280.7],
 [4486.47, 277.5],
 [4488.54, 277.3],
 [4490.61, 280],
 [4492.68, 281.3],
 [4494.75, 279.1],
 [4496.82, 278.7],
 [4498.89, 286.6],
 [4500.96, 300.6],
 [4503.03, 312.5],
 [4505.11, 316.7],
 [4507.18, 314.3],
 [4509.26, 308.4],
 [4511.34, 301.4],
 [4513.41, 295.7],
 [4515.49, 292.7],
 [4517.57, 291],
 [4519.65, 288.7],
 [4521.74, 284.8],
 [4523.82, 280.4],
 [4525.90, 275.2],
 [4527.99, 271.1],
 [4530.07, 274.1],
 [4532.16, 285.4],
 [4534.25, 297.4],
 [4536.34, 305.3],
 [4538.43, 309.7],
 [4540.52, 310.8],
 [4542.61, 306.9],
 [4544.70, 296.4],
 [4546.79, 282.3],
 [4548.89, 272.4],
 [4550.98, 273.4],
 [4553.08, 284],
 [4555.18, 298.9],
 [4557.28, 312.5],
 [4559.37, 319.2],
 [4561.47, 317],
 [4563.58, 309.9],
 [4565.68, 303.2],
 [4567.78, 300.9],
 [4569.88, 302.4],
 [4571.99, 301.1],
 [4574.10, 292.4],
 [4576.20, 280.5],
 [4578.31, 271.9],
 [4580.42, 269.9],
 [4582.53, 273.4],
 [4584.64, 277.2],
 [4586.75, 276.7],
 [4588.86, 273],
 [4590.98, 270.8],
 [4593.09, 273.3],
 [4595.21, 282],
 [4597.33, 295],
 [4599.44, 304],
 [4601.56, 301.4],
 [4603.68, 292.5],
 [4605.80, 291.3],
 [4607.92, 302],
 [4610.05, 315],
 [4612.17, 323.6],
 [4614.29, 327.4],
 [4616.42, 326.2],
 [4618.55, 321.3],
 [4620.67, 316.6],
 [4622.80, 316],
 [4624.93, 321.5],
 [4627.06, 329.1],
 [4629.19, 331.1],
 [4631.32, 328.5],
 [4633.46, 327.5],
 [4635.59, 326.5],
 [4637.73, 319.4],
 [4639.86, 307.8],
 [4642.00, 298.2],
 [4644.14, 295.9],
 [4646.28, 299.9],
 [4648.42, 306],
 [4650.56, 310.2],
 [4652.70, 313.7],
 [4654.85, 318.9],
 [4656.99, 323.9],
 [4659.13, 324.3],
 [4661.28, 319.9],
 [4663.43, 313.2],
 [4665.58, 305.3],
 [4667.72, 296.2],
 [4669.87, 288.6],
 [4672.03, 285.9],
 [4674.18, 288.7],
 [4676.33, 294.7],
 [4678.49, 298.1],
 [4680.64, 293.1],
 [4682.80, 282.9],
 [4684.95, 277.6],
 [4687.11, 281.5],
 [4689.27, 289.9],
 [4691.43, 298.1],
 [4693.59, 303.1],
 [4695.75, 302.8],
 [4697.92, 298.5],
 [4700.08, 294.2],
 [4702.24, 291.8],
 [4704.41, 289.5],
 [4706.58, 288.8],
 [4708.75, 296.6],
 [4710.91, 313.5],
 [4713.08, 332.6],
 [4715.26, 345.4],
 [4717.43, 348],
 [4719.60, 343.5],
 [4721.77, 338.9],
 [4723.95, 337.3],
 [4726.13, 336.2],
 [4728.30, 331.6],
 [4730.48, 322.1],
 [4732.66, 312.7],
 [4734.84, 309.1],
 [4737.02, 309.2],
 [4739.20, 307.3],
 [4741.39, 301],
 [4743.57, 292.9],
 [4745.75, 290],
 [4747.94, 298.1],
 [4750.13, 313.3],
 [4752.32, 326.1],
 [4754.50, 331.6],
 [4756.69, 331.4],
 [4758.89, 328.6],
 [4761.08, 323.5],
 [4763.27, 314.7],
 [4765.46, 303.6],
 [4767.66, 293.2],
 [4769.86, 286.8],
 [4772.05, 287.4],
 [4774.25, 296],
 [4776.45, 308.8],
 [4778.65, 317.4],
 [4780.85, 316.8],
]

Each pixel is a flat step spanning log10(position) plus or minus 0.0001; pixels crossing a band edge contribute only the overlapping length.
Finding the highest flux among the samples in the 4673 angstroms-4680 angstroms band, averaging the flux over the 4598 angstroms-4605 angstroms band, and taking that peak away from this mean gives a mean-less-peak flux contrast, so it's 1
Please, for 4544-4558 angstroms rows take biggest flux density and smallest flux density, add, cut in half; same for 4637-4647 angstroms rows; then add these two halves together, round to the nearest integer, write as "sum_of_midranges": 600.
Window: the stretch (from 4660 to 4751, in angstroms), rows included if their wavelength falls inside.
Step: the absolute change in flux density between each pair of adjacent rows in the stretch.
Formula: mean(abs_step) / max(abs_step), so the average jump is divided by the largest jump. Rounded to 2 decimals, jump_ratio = 0.32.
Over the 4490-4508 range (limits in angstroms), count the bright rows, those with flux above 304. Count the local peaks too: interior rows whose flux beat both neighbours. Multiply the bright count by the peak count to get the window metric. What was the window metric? 6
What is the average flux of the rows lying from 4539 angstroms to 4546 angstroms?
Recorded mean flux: 305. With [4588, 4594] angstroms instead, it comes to 272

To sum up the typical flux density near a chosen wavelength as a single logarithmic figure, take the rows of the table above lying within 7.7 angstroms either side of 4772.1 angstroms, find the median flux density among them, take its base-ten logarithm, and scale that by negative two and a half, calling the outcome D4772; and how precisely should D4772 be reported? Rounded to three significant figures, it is -6.18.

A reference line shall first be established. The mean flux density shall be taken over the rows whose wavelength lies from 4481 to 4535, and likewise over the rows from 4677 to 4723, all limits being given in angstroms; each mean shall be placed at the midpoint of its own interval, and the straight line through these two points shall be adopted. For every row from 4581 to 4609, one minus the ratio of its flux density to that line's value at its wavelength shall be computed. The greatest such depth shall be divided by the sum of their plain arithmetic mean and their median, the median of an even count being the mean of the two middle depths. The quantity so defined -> 1.0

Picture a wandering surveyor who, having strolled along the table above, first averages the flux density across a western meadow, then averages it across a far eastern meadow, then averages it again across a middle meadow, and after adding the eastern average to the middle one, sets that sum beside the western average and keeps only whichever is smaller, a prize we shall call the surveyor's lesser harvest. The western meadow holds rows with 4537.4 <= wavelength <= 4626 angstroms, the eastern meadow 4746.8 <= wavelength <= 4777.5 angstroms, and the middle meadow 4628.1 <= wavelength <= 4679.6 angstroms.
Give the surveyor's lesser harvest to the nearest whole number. 298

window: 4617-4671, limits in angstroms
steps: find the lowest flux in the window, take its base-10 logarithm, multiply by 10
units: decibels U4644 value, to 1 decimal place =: 24.6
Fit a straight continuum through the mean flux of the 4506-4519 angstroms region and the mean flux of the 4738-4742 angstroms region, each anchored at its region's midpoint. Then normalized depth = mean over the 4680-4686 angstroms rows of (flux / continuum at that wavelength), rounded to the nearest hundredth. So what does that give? 0.94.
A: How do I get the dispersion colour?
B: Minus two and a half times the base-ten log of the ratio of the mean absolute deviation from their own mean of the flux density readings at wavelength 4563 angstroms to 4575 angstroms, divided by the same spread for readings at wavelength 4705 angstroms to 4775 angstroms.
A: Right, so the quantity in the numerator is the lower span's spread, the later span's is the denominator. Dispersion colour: 1.7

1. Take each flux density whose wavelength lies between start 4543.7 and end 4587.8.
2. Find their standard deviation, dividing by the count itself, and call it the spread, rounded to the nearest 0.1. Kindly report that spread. 15.8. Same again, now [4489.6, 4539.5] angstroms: 13.5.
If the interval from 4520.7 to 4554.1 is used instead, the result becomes 13.8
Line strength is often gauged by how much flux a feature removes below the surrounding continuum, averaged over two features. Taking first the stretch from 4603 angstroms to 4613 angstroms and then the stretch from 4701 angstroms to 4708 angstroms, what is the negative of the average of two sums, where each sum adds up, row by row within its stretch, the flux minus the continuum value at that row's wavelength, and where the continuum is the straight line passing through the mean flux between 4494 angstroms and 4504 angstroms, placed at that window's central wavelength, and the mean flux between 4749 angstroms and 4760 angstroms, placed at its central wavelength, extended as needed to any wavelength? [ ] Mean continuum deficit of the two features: 48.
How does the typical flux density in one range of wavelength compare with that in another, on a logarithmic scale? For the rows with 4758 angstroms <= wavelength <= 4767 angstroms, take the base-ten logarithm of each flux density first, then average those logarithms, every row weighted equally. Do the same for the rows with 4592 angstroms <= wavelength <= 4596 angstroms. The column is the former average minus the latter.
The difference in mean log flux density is 0.058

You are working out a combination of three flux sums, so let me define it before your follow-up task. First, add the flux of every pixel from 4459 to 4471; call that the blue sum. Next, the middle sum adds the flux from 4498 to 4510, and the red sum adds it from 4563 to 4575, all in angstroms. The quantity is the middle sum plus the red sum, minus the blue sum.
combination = 2098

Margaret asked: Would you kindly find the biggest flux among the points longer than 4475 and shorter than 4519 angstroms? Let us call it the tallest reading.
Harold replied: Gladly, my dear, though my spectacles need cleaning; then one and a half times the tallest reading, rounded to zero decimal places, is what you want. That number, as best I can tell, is 475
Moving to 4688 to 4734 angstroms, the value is 522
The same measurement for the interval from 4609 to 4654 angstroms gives 497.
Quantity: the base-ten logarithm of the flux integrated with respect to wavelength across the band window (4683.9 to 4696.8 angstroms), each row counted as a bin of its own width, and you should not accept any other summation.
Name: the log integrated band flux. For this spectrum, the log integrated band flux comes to 3.58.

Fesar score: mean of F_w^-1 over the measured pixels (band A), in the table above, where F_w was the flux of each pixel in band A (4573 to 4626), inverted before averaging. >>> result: 0.0034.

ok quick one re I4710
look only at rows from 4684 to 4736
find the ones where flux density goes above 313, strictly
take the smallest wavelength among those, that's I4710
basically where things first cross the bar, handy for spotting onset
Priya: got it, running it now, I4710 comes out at 4710.91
